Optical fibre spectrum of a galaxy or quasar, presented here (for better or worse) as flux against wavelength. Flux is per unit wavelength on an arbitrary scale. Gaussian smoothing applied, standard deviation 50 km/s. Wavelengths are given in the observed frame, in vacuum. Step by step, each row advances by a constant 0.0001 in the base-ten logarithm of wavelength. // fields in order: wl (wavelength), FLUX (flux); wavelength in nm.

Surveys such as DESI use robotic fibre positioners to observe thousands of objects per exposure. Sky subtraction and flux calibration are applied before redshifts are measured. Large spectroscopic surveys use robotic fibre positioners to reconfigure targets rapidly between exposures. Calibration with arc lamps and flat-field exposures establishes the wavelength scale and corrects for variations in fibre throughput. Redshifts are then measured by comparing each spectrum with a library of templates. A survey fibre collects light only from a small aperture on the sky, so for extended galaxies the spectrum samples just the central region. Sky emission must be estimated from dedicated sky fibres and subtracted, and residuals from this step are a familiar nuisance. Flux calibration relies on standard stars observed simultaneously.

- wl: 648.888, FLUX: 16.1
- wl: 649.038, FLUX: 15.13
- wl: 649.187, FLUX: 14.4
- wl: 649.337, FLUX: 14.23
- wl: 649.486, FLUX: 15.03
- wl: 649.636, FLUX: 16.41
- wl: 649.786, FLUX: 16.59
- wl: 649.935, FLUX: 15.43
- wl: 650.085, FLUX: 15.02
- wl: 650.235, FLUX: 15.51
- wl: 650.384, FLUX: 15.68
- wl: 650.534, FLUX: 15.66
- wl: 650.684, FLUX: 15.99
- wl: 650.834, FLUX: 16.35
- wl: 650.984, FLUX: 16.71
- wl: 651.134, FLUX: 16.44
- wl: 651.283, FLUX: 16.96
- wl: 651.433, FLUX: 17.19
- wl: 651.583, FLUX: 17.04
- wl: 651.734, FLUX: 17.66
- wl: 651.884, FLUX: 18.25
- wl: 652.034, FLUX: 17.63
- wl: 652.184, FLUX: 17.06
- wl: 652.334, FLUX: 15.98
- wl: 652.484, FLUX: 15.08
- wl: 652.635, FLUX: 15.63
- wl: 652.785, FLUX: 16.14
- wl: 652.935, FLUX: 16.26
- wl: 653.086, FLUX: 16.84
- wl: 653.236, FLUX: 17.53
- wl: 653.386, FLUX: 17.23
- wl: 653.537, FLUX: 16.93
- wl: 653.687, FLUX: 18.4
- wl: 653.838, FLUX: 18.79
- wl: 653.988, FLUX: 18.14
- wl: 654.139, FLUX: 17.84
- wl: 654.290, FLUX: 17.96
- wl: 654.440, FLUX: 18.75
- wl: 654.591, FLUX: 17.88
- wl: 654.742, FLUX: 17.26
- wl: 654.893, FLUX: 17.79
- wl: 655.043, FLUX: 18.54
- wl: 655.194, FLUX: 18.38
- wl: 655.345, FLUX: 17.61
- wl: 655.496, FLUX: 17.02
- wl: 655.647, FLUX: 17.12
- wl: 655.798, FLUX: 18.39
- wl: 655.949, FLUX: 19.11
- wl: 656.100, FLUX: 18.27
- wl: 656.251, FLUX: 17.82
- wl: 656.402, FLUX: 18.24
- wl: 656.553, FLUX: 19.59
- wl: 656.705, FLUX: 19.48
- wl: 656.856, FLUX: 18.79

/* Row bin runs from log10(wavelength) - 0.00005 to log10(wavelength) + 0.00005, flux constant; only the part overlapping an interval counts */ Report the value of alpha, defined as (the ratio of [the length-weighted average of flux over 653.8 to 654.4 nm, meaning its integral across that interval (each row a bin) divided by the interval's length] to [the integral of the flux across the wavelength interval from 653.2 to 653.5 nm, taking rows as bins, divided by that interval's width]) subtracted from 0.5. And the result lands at -0.55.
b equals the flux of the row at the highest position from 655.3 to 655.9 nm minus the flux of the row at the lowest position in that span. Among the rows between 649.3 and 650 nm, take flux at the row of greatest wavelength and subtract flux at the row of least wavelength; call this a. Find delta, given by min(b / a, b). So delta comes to 1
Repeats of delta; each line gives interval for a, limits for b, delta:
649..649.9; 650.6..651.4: 1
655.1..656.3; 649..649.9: -3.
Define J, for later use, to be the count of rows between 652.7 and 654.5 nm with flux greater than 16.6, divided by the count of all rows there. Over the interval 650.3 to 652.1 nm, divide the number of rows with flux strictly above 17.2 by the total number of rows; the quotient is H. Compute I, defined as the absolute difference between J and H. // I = 0.6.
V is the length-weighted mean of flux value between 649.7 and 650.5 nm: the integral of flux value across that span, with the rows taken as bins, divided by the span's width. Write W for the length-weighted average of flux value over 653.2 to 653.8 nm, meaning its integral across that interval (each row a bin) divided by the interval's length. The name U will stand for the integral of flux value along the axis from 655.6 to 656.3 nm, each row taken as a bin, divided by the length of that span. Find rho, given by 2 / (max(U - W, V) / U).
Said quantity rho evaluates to 2.32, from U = 18.2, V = 15.7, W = 17.6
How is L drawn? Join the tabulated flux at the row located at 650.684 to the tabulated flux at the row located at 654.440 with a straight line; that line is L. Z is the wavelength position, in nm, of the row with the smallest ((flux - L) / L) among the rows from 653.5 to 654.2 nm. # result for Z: 653.537 nm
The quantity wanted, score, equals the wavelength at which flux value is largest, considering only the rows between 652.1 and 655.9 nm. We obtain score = 653.838 nm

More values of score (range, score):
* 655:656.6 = 656.553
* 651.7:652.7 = 651.884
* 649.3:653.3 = 651.884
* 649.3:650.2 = 649.786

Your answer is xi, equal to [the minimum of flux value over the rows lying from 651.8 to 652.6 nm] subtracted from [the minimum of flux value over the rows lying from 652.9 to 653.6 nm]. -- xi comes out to 1.2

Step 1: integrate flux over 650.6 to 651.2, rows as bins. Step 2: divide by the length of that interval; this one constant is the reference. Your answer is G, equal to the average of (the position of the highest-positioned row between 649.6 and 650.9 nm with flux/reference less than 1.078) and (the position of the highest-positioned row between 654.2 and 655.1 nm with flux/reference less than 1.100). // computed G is 652.86 nm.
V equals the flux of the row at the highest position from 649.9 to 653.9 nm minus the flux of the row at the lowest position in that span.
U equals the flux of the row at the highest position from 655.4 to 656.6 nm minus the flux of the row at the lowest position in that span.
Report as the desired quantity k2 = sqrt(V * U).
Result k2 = 2.9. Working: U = 2.6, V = 3.4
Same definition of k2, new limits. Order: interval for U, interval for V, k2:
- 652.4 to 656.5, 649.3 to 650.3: 2.0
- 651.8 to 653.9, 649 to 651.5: 1.1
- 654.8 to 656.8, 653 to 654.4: 1.4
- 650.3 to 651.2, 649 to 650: 0.5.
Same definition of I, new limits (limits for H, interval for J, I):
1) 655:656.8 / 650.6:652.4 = 0.2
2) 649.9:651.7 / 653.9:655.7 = 1.0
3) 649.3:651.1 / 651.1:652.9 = 0.6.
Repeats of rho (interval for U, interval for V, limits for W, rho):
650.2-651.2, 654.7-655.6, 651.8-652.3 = 1.81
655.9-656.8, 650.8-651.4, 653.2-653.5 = 2.25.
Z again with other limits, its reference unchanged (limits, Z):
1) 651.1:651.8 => 651.134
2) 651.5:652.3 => 652.184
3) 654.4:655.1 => 654.742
